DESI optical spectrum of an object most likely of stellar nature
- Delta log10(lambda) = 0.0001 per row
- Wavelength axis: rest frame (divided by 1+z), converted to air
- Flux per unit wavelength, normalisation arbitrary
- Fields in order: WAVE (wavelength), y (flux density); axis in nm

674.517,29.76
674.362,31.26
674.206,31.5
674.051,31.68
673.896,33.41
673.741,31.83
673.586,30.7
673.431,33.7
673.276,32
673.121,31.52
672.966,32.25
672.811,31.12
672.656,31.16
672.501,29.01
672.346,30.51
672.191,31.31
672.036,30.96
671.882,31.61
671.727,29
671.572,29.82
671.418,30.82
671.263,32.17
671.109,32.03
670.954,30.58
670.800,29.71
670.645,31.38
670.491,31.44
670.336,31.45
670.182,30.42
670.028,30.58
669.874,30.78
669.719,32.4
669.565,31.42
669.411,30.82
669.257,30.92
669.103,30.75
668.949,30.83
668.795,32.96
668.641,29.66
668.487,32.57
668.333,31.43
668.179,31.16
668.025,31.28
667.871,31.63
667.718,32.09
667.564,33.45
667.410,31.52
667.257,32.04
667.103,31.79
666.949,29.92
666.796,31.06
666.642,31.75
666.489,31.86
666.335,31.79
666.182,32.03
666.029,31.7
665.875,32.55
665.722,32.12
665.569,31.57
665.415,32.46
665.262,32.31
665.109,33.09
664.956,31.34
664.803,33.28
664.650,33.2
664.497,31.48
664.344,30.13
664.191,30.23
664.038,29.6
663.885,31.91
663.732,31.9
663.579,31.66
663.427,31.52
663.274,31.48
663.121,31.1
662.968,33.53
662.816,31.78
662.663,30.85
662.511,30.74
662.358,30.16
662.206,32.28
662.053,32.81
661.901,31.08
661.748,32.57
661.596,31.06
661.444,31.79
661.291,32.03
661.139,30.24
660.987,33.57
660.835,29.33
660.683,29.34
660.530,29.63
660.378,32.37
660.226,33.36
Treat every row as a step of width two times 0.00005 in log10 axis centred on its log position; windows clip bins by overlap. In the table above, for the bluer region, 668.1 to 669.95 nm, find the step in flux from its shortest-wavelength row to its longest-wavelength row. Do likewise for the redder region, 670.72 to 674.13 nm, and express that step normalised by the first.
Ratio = -5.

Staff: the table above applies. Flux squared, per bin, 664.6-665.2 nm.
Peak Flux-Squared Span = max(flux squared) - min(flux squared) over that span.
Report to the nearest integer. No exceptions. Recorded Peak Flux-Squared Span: 125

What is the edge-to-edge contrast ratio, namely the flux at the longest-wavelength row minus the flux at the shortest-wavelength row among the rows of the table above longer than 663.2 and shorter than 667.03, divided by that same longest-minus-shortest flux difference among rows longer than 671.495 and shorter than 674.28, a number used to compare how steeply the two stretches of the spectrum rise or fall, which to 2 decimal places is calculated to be -0.93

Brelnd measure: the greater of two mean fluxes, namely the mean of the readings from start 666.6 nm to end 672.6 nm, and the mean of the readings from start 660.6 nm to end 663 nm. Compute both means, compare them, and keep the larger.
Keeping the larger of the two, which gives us 31.4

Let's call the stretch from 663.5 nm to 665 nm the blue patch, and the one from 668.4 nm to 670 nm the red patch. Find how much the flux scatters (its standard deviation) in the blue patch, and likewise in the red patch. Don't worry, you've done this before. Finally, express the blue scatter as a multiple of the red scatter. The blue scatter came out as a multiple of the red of 1.20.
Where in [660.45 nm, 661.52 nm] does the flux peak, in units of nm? 660.987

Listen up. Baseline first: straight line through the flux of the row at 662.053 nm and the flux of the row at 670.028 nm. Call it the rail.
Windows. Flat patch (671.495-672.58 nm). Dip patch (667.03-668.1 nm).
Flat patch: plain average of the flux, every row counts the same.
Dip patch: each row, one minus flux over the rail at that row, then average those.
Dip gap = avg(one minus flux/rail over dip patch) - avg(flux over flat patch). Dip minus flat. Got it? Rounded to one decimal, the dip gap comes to -30.3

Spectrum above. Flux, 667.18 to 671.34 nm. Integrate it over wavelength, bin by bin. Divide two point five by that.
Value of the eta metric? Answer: 0.019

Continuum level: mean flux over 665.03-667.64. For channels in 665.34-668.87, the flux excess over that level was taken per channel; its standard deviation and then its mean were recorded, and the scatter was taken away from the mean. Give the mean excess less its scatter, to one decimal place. -1.0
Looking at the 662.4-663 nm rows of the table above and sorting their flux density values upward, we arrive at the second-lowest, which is 30.85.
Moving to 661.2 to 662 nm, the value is 31.08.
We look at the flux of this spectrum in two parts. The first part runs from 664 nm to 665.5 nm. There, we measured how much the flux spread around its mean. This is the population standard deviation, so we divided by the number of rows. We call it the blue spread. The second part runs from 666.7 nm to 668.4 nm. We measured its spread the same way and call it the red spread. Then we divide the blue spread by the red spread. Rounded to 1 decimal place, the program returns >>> 1.6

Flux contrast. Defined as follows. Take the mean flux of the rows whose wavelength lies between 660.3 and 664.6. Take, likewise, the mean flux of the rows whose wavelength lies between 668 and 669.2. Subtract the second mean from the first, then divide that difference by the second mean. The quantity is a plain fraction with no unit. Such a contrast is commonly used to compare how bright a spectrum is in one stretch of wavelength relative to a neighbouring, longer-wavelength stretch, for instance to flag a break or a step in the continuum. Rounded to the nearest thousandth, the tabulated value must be -0.001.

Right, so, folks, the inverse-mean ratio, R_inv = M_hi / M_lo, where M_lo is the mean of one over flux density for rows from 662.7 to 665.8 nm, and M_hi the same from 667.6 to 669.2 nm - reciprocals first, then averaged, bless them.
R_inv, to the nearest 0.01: 1.01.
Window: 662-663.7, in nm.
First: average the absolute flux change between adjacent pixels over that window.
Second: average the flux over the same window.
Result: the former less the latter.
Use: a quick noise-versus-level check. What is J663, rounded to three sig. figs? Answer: -30.7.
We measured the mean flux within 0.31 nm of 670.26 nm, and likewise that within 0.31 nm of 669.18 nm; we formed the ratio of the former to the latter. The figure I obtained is 1.00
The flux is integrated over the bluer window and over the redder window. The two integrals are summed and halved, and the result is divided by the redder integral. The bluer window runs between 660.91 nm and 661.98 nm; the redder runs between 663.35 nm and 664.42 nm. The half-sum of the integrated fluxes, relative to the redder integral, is 1.01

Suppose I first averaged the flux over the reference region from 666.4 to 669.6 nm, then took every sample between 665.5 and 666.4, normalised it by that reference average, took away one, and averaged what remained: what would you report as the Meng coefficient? 0.016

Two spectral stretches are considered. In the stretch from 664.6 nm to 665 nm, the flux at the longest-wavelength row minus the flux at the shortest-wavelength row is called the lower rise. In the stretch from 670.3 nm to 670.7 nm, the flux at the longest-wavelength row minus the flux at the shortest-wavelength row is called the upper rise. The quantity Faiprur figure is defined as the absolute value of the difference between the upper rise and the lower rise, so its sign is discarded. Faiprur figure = 1.79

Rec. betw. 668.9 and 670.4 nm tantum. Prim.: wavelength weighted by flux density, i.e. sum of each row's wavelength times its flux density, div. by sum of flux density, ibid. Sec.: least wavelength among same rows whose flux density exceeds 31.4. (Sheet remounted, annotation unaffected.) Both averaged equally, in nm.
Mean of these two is 669.60 nm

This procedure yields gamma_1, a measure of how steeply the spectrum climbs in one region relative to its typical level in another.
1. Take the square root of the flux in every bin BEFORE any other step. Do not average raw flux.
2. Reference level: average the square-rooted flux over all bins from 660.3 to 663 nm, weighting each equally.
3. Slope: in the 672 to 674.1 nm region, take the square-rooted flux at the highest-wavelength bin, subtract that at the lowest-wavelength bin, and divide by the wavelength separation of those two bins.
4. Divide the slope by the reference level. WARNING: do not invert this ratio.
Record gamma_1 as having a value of 0.006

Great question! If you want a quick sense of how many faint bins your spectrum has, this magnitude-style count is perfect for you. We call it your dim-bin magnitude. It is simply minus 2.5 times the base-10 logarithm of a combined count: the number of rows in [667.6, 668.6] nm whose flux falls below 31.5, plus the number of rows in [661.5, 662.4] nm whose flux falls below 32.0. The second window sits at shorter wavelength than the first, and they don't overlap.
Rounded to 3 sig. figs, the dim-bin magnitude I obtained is -1.95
